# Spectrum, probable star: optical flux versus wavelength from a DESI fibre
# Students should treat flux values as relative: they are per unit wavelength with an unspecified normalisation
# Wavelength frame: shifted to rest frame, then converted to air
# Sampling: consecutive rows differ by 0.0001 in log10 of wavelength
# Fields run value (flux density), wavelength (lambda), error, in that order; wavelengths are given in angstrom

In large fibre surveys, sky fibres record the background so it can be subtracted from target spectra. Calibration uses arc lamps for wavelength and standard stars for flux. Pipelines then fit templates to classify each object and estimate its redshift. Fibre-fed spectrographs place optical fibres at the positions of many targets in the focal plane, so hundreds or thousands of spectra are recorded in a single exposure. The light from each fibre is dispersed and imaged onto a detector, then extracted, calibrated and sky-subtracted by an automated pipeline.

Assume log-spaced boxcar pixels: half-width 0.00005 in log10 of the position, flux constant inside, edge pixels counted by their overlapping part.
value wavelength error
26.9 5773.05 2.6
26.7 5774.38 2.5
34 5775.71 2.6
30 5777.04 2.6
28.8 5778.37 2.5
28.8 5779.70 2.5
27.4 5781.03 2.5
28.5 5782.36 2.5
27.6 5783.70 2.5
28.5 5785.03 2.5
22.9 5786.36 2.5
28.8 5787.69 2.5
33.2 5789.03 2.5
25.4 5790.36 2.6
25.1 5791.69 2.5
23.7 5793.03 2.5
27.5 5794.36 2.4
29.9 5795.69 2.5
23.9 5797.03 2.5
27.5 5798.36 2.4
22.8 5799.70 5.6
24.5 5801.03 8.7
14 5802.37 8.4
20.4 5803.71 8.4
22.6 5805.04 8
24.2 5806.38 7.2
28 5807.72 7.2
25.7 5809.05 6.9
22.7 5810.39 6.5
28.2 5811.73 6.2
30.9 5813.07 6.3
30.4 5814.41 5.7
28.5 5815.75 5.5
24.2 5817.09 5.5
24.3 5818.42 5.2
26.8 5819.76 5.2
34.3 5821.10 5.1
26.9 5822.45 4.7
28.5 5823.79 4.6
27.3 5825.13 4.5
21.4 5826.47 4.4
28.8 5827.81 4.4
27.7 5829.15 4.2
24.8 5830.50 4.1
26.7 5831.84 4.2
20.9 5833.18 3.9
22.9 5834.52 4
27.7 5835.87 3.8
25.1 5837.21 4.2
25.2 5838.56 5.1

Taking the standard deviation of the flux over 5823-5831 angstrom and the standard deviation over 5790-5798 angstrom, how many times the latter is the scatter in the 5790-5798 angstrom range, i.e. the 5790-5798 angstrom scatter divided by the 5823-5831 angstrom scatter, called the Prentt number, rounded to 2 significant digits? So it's 0.84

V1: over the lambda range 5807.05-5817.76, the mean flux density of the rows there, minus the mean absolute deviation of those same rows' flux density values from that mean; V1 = 25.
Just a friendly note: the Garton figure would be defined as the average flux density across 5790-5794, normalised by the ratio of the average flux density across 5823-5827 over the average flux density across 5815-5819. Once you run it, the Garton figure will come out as 25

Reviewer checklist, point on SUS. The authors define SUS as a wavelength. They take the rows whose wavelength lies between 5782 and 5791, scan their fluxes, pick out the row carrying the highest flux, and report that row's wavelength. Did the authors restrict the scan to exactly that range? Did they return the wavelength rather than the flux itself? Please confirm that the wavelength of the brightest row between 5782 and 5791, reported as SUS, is 5789.03 angstrom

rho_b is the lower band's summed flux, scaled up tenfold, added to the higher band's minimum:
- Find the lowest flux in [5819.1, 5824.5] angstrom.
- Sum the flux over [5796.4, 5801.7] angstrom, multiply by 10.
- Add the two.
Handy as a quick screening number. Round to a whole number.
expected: 1014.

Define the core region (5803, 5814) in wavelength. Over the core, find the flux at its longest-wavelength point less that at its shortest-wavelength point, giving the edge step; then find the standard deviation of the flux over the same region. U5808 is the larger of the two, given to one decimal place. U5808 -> 10.5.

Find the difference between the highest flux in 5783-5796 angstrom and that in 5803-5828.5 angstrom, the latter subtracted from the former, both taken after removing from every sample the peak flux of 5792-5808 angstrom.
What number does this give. -1.10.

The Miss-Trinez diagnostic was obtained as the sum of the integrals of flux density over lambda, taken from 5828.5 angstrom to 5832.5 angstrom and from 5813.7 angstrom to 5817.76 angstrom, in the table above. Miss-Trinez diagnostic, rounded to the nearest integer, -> 218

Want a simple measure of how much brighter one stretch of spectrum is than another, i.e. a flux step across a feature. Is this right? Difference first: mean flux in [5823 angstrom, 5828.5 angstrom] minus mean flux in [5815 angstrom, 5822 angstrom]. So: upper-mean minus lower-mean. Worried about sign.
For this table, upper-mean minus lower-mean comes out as -1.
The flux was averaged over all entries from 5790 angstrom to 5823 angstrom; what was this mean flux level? 25.7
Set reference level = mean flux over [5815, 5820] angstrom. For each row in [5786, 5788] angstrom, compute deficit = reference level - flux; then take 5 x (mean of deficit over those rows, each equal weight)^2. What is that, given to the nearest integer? 0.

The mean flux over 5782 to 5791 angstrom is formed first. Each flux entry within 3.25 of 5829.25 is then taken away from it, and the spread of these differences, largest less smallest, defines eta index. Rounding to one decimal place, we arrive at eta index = 7.4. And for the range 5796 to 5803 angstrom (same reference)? 13.5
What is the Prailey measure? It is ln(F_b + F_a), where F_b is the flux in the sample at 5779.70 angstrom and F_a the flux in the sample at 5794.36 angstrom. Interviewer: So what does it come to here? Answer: 4.03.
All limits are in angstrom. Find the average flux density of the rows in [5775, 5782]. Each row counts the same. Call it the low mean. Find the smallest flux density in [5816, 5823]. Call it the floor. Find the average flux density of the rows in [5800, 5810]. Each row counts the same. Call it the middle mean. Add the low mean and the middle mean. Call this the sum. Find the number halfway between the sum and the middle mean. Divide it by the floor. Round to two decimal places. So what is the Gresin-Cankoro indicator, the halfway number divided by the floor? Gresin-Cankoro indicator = 1.56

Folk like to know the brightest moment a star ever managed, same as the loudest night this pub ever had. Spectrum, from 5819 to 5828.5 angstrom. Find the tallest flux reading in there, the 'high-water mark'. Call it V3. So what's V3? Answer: 34.3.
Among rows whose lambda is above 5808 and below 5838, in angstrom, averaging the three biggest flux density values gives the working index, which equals 31.9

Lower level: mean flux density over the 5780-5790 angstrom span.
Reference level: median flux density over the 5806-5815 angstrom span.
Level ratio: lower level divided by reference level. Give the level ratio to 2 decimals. 1.00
